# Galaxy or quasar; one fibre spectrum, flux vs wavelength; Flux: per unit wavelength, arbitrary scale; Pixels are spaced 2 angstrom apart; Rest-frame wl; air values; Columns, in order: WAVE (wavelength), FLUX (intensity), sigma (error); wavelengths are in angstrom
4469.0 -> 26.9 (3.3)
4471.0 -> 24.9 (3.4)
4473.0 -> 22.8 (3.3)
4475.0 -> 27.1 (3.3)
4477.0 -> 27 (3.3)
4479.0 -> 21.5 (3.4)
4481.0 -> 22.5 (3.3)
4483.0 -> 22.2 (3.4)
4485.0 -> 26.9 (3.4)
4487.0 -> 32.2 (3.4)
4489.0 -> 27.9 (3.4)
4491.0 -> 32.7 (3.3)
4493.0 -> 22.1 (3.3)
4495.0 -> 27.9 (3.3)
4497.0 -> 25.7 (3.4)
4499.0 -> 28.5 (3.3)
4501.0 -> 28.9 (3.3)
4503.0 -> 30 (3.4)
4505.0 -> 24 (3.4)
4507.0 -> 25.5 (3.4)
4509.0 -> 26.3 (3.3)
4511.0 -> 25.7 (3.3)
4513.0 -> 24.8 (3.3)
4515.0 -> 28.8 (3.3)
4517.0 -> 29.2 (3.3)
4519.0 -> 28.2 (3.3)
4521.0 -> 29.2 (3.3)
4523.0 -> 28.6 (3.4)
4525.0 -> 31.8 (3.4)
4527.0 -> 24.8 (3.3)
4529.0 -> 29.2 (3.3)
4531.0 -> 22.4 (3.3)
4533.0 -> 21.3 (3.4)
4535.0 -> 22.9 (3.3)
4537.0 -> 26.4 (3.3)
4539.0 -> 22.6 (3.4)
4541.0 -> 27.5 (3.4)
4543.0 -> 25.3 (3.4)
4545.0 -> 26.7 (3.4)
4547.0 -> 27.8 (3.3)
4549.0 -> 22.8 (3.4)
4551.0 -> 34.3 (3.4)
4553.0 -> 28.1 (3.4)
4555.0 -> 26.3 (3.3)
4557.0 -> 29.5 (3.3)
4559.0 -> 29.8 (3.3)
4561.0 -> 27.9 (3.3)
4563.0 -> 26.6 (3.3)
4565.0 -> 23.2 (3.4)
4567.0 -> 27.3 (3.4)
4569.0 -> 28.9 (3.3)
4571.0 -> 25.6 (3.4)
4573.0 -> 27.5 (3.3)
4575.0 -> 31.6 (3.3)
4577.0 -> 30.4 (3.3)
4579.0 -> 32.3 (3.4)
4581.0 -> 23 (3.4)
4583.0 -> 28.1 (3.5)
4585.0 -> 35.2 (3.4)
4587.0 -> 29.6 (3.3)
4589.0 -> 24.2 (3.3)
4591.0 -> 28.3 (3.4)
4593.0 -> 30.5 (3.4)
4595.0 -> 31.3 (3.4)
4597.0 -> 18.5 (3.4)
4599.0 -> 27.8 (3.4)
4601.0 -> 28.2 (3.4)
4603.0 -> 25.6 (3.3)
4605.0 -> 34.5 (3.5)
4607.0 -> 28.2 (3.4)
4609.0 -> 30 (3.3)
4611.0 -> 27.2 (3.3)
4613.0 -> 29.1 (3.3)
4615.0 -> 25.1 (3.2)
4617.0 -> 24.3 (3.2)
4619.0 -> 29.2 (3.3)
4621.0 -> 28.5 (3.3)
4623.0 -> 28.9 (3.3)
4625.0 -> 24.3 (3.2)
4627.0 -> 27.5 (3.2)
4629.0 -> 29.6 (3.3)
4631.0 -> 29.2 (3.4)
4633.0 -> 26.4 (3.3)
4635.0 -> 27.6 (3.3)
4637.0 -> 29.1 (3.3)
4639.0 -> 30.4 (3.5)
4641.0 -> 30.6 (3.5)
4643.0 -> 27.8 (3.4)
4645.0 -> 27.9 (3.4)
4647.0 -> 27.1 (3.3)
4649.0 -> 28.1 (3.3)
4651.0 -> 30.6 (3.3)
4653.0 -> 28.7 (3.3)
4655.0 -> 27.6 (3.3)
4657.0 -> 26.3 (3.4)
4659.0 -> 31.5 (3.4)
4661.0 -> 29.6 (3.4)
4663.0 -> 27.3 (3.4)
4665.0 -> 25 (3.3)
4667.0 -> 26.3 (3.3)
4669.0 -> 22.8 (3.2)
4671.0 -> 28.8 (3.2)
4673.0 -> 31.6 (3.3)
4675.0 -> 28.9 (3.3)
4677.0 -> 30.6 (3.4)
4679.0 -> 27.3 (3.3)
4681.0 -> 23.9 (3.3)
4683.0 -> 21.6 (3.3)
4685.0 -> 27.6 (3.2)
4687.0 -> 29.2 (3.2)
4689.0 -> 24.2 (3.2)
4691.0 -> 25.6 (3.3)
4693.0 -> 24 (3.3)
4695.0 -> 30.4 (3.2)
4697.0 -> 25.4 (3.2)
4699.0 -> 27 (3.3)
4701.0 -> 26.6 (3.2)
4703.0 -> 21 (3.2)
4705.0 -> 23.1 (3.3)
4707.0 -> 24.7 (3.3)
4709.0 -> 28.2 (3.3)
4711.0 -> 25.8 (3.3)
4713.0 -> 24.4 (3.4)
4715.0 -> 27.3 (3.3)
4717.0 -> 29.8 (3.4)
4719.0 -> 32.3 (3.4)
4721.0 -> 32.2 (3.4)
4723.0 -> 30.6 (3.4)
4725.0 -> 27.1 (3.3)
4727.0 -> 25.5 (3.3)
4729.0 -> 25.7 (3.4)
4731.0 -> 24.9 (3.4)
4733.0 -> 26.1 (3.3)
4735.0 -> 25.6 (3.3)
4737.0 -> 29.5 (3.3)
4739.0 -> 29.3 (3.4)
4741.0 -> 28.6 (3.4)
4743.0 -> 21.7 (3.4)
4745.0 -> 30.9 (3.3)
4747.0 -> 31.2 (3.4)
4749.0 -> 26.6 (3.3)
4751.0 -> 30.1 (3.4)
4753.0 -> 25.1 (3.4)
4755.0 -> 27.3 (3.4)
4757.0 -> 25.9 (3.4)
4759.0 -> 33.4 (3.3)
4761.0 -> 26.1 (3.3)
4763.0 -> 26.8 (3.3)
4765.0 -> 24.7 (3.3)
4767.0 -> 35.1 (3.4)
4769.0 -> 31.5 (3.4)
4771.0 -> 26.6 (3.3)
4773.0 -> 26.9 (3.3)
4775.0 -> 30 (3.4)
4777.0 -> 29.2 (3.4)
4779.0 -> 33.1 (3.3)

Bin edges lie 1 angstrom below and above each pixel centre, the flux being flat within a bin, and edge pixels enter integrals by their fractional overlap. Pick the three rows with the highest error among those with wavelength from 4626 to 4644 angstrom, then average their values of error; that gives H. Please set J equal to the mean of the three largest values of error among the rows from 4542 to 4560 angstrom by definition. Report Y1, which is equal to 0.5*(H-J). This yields 0.03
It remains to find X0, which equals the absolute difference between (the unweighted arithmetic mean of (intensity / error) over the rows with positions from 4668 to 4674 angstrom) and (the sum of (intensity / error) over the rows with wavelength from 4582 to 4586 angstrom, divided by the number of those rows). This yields 0.6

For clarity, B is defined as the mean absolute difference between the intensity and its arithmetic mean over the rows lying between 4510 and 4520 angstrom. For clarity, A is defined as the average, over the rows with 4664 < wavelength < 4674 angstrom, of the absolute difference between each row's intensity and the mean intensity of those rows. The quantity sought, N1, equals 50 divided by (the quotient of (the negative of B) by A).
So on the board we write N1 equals -79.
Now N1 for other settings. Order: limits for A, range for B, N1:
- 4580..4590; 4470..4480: -88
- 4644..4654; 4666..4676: -19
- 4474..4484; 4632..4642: -82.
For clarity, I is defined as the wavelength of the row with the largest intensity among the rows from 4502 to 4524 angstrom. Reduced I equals 4503.0 angstrom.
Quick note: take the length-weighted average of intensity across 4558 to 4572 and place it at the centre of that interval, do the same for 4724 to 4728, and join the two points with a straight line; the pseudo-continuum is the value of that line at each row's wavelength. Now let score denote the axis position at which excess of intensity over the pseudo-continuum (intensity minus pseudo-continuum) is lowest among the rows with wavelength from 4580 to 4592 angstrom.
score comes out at 4581.0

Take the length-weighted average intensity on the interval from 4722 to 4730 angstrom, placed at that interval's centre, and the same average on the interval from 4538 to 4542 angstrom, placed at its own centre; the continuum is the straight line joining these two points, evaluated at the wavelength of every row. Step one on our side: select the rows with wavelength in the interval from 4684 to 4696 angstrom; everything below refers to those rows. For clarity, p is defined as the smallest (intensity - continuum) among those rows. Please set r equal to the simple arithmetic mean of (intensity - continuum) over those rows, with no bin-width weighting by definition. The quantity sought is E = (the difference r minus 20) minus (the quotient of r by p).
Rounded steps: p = -2.8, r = 0.0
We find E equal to -20.0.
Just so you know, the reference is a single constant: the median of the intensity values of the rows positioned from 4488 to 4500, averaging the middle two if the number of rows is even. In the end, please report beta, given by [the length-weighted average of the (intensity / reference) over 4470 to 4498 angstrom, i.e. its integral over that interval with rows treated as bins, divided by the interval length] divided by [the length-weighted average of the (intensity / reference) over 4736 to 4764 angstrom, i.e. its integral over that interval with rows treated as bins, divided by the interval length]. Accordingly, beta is 0.93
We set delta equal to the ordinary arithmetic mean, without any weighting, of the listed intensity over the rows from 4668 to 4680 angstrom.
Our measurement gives 28.3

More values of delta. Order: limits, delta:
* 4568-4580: 29.4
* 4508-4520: 27.2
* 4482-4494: 27.3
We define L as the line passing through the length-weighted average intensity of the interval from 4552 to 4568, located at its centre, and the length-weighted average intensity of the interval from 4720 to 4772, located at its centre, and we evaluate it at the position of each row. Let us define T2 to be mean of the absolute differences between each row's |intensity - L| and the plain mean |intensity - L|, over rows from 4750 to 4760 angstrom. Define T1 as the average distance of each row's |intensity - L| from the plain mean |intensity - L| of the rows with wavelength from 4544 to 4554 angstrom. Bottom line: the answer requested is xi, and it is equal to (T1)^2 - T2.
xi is 5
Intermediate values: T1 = 2.5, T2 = 1.2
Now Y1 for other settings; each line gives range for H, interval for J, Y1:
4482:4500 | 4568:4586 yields -0.02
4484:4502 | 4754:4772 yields 0.00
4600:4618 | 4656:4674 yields 0.02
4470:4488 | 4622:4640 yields 0.00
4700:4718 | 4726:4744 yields -0.02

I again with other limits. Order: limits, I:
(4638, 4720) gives 4719.0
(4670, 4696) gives 4673.0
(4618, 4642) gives 4641.0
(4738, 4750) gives 4747.0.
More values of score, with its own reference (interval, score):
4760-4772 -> 4765.0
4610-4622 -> 4617.0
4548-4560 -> 4549.0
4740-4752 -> 4743.0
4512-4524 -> 4513.0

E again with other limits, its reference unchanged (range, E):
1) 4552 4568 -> -17.0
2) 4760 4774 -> -19.3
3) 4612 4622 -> -17.9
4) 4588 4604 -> -18.8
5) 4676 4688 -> -20.0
